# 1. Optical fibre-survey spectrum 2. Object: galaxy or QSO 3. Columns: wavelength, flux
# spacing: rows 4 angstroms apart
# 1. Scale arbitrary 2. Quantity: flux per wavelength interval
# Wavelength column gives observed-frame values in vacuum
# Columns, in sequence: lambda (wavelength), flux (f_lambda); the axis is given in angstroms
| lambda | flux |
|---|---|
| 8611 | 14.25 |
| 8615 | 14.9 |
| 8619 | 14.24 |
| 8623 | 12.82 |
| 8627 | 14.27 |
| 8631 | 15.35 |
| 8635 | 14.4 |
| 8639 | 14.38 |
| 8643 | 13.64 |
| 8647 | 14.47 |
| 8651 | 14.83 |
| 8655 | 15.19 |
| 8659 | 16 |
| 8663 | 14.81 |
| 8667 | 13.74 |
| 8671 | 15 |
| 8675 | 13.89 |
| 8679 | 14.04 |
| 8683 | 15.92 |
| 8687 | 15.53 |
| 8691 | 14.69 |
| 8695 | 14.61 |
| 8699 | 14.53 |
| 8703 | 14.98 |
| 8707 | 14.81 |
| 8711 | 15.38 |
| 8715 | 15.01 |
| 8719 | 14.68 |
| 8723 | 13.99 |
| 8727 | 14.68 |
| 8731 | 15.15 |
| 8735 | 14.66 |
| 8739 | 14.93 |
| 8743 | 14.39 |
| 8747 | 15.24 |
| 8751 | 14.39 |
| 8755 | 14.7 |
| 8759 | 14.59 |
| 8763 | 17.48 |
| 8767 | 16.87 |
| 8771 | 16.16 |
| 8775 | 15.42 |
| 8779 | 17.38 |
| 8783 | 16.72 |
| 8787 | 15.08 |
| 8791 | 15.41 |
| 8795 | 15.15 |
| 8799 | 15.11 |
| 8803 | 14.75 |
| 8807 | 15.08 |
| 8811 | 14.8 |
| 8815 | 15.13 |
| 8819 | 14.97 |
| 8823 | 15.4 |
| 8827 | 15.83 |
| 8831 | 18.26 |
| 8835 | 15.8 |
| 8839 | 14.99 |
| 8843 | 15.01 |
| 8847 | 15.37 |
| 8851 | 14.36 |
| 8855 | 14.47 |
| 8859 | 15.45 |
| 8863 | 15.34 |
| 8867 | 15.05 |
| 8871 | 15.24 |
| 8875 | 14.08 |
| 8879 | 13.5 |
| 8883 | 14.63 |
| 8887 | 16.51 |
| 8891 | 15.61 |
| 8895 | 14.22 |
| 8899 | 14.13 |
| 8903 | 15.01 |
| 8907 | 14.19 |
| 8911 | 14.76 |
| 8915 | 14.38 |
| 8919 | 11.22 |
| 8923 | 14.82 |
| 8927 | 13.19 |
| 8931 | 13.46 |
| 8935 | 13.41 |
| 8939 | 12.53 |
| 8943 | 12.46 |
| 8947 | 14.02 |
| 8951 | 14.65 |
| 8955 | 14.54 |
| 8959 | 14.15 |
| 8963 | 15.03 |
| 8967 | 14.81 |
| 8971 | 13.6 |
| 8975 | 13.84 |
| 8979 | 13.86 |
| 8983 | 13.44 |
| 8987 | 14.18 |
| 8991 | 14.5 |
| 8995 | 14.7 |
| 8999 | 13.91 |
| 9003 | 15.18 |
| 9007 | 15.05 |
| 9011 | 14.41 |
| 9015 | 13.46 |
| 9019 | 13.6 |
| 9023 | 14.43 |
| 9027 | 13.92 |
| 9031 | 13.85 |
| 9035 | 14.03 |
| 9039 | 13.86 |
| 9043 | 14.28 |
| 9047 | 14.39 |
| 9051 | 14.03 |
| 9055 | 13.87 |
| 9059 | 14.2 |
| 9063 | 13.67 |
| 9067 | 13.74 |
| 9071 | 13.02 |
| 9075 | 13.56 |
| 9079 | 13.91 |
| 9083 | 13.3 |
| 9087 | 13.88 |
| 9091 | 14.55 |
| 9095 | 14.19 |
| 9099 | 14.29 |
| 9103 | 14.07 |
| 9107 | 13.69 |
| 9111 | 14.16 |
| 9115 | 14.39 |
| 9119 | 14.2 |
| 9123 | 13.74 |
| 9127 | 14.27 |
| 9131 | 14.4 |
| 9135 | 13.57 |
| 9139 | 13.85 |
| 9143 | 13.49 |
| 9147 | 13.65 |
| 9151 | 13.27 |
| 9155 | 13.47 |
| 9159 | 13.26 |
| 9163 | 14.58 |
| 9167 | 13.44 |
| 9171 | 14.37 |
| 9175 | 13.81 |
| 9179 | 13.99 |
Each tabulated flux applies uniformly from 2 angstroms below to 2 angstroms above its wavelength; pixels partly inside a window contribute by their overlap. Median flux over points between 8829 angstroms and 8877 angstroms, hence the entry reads 15.1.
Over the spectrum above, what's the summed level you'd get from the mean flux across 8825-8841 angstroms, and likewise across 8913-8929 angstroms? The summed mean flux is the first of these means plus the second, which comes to 29.6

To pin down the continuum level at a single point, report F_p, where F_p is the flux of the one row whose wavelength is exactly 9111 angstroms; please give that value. 14.16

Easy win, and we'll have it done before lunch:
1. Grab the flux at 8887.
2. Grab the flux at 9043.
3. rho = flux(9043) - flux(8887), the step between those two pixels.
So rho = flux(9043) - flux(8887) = -2.2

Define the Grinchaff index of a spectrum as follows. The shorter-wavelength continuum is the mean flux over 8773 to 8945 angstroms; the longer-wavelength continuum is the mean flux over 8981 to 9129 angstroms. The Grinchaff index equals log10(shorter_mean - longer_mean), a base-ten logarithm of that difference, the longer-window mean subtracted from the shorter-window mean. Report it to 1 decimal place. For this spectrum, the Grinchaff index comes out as -0.1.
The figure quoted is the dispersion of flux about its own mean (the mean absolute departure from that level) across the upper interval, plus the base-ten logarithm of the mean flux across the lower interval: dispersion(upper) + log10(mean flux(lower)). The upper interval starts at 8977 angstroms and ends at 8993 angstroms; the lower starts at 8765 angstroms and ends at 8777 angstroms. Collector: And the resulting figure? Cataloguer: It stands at 1.6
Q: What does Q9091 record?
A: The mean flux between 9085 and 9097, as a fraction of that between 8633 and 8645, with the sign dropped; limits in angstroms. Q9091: 1.00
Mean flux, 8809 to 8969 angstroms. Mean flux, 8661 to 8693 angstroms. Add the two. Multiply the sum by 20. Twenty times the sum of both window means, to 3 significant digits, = 586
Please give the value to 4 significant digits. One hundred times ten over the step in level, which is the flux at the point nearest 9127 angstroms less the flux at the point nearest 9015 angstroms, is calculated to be 1235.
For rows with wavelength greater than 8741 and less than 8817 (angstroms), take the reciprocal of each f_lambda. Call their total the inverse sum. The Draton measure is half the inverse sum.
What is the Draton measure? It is 0.62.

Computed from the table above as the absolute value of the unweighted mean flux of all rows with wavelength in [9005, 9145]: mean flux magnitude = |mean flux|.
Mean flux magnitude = 14.0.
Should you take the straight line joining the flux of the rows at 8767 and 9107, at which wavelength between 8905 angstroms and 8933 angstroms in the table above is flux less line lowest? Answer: 8919 angstroms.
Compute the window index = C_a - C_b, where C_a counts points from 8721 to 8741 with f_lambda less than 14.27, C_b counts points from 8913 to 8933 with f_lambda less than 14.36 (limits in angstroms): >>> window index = -2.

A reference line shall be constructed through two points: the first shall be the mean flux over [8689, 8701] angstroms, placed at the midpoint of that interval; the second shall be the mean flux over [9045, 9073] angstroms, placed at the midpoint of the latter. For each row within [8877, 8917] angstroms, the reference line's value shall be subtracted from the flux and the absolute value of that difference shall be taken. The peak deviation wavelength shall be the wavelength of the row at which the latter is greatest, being 8887 angstroms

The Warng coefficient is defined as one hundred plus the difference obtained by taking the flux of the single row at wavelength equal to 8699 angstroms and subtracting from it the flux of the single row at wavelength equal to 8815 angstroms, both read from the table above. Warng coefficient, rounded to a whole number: 99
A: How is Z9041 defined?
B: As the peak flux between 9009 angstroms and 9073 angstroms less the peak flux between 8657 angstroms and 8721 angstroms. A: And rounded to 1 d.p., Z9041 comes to -1.6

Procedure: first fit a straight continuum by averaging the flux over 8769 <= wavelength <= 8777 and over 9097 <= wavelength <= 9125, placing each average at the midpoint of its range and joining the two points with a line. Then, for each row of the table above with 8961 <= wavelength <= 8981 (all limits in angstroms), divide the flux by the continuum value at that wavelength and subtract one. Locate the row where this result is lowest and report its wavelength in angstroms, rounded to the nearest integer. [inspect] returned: 8971 angstroms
